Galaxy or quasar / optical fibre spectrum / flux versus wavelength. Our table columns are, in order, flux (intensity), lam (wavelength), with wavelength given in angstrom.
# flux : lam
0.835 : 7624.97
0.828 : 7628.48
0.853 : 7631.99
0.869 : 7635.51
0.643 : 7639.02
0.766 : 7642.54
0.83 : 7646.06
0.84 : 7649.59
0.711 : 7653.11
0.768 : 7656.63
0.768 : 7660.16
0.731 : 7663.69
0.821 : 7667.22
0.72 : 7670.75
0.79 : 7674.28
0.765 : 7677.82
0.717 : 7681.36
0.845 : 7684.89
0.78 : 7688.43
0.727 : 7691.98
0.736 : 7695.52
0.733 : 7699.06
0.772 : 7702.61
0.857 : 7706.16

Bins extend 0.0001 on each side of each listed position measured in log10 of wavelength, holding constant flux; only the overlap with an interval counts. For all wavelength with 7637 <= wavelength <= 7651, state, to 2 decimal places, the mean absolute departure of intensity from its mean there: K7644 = 0.07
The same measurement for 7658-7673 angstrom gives 0.03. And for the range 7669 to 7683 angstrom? 0.03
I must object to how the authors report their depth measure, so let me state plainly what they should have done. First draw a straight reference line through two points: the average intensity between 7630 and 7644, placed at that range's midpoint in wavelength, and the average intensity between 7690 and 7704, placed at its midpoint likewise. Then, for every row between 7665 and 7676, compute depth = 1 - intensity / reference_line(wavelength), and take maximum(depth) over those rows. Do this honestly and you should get 0.053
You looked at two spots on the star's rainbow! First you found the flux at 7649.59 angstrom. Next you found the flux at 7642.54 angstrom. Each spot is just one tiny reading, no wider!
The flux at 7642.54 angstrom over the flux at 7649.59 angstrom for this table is 0.91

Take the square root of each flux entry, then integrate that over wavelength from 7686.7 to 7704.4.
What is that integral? 15.3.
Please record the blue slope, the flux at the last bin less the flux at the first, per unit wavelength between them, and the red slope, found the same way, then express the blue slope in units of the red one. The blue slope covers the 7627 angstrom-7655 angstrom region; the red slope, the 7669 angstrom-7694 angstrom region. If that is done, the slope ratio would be -14.4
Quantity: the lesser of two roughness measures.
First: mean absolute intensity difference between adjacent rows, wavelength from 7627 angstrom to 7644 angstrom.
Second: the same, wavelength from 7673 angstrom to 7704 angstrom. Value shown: 0.046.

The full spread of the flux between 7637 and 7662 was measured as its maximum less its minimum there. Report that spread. 0.20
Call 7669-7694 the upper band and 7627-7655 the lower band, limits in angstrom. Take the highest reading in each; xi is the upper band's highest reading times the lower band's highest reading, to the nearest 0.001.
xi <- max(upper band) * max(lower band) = 0.734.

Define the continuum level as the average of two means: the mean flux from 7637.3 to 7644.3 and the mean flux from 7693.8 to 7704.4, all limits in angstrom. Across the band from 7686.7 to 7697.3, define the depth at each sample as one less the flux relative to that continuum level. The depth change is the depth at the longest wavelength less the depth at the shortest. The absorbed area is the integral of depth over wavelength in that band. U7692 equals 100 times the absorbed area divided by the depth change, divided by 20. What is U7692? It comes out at -26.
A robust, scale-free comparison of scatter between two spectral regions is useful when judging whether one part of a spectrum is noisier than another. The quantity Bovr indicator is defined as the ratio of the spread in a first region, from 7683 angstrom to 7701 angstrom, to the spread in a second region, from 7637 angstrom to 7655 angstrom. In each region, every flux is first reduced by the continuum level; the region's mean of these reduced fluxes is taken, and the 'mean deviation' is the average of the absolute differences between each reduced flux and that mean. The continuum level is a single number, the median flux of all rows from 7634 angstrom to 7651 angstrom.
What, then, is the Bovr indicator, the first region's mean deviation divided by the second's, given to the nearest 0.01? 0.60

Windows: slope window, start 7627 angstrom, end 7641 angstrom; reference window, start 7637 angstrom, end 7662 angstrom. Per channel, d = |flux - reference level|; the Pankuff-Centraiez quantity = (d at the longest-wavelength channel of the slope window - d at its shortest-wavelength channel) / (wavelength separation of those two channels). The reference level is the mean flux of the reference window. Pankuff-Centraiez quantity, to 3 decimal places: 0.005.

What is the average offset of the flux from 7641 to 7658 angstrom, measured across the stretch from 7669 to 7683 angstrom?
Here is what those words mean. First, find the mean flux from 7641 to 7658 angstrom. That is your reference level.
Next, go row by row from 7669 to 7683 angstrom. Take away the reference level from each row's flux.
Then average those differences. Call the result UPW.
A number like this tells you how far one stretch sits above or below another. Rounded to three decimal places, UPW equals -0.035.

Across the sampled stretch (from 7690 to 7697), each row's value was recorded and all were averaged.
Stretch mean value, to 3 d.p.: 0.732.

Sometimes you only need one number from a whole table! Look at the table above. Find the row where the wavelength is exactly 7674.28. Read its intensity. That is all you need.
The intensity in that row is 0.79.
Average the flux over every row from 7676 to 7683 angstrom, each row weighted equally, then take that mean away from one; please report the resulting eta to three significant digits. 0.259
